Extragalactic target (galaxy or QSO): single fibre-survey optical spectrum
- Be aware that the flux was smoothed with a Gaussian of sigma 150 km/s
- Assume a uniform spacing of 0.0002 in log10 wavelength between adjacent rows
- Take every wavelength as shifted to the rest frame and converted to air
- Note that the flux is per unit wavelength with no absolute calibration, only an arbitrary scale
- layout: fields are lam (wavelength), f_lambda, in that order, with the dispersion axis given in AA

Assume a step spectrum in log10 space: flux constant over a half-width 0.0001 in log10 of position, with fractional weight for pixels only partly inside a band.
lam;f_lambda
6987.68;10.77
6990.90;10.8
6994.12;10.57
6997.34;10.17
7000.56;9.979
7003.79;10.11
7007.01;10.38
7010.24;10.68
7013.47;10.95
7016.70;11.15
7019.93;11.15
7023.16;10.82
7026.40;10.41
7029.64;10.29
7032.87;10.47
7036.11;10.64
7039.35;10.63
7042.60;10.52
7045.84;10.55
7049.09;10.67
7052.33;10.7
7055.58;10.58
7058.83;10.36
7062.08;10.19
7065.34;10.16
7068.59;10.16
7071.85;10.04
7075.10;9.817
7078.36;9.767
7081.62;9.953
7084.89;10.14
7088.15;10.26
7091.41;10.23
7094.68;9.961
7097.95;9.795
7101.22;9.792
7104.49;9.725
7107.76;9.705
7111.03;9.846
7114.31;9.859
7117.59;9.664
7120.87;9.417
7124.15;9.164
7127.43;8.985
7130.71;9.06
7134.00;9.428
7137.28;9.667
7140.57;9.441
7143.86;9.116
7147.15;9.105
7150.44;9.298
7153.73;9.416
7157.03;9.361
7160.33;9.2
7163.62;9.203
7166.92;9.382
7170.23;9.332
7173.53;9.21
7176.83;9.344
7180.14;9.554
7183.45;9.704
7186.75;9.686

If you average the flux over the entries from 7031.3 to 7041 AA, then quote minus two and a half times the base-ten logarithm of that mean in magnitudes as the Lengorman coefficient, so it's -2.56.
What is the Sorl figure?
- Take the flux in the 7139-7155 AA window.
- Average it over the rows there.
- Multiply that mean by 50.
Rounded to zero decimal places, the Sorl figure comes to 464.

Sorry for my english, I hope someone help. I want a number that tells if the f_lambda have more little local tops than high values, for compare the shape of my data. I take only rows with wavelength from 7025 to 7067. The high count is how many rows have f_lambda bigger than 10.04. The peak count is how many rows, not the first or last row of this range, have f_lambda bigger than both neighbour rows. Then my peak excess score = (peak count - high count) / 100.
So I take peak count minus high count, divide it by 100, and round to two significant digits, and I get -0.11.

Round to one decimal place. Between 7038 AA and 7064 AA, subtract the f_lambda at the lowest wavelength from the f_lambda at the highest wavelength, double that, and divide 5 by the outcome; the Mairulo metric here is -5.7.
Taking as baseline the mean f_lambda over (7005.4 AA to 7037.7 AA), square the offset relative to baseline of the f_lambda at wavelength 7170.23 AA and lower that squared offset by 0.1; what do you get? 1.8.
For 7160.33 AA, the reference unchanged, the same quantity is 2.1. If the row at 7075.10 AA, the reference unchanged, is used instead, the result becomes 0.7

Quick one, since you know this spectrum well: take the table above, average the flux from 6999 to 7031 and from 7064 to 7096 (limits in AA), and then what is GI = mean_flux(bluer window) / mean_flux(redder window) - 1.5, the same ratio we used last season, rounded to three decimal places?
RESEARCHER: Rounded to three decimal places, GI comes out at -0.446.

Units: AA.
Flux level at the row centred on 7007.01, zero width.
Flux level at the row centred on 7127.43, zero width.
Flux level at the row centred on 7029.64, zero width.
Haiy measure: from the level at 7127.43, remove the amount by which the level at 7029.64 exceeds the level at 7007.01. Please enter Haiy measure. 9.1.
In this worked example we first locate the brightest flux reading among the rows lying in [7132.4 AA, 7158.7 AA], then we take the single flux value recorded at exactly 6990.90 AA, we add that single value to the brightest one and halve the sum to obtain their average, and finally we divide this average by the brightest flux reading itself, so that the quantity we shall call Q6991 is 1.06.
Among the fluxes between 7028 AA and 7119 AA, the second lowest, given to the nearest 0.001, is 9.705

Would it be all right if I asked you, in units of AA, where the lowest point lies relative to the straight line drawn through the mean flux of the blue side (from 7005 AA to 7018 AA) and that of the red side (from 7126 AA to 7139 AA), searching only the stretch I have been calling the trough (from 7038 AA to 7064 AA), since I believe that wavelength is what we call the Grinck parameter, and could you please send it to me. 7062.08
